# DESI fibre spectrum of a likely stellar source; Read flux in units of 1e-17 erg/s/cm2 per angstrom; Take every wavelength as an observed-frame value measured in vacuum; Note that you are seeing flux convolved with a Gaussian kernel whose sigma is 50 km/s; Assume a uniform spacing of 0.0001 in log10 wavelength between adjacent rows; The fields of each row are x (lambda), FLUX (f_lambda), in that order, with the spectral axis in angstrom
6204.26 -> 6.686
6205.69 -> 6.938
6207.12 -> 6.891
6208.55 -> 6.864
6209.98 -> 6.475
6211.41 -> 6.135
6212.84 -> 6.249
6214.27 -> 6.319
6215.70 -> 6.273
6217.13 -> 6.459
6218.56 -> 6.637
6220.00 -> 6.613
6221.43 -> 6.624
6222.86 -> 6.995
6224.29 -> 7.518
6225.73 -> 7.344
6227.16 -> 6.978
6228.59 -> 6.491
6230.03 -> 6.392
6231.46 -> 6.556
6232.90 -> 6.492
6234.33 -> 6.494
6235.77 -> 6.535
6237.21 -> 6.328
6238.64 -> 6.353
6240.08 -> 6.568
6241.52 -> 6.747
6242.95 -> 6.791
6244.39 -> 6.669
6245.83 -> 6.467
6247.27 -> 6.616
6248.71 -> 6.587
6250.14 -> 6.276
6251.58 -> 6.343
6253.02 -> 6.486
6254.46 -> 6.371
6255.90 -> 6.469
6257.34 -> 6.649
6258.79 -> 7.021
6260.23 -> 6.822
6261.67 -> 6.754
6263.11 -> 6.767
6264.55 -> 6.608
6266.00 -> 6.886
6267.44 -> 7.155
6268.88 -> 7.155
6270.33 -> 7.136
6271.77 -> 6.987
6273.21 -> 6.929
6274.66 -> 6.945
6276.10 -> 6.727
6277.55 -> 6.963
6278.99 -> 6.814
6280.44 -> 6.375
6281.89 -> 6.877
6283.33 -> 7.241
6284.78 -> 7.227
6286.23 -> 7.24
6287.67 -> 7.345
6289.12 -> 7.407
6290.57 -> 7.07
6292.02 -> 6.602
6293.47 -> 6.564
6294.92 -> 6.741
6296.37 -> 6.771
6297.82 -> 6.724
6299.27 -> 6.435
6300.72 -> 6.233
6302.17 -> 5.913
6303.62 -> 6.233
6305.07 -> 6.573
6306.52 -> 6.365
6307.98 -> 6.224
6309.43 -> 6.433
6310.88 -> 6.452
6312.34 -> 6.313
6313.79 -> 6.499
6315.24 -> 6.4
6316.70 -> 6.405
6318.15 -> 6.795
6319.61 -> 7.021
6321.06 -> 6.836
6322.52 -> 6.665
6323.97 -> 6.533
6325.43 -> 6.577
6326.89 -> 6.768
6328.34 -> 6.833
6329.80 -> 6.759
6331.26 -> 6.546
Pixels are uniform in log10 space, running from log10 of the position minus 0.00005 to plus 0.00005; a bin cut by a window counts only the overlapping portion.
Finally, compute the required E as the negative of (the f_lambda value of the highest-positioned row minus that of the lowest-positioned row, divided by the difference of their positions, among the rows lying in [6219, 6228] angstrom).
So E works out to -0.05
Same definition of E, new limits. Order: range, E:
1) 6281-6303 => 0.05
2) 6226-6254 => 0.02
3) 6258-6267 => 0.02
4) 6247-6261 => -0.02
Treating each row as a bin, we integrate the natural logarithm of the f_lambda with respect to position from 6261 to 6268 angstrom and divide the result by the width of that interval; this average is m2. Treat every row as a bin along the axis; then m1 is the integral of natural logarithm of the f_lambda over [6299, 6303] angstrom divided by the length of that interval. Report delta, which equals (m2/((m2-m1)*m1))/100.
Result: 0.10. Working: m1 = 1.82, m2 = 1.92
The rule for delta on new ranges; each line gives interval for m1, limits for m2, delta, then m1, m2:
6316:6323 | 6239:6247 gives -0.54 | 1.91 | 1.89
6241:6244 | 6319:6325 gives -2.51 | 1.91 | 1.91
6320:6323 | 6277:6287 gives 0.40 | 1.92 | 1.94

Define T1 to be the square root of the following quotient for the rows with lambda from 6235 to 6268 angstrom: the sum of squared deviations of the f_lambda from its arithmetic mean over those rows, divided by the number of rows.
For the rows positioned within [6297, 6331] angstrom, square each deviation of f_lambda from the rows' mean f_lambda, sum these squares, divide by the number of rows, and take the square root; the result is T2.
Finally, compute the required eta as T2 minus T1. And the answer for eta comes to 0.03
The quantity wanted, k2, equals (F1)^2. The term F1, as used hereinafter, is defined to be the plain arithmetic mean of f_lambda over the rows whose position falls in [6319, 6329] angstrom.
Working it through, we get 46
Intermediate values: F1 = 6.75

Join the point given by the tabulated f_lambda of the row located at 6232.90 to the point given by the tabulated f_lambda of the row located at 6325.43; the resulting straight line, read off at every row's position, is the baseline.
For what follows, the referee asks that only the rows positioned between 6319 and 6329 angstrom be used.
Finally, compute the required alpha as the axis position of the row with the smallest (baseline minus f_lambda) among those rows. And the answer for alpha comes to 6319.61 angstrom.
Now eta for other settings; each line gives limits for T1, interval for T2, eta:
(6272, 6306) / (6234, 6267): -0.19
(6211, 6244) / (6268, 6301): -0.02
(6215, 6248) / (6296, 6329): -0.05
